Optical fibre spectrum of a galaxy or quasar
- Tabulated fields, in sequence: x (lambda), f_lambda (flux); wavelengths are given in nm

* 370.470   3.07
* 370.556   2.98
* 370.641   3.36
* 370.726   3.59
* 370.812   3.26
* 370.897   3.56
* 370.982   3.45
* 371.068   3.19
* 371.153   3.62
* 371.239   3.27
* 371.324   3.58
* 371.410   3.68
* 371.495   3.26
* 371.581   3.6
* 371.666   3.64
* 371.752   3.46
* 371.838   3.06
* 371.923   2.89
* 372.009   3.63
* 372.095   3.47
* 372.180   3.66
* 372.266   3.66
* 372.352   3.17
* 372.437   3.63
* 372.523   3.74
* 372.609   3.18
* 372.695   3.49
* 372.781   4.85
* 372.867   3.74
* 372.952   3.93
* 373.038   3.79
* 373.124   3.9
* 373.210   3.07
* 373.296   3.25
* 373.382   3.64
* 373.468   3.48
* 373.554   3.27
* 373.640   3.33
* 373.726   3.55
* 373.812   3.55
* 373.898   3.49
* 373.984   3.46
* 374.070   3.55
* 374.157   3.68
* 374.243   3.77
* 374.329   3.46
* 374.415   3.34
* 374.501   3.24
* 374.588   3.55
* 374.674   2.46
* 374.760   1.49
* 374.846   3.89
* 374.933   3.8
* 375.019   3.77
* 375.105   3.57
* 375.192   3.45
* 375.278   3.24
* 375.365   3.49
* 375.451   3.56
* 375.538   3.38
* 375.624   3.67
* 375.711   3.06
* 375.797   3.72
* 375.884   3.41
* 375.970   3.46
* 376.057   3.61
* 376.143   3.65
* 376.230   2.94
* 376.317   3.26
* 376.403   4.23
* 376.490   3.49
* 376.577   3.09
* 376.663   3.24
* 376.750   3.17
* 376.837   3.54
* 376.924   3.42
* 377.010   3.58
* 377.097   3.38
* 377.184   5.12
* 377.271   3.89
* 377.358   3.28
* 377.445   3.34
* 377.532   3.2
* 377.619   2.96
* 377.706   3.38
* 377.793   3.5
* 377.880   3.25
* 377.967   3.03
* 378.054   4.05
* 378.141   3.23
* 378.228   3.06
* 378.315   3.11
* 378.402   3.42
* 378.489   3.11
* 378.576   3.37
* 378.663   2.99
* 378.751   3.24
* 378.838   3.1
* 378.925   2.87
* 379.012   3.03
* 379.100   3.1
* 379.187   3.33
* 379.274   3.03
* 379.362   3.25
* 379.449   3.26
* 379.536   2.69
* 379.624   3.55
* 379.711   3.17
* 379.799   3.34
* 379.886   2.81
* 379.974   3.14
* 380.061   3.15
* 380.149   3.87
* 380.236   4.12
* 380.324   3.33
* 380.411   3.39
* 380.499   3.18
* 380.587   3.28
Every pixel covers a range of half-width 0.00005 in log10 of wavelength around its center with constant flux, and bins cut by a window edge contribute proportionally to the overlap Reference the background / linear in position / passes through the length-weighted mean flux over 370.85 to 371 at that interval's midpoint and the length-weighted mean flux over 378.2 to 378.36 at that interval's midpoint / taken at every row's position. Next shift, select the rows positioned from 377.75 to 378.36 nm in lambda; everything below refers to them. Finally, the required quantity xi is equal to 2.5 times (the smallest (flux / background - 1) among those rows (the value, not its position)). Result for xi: -0.07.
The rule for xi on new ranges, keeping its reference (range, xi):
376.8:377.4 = 0.10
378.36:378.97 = -0.15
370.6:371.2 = -0.23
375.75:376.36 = -0.21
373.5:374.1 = -0.08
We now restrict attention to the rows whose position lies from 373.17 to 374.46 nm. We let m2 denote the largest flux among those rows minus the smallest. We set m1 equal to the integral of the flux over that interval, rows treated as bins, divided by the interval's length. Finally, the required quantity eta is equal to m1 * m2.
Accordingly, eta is 2.4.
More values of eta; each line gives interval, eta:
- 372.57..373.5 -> 6.5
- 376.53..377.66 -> 7.5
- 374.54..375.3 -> 7.8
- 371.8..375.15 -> 11.7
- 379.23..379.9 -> 2.7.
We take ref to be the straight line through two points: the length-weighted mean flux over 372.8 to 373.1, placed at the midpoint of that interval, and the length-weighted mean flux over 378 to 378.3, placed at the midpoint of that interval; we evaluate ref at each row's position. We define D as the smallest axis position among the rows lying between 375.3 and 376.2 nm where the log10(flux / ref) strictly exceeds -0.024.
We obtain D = 375.365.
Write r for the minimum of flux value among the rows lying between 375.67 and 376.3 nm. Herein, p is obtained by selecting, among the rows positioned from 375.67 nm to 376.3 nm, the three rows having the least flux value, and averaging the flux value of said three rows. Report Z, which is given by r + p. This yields 6.08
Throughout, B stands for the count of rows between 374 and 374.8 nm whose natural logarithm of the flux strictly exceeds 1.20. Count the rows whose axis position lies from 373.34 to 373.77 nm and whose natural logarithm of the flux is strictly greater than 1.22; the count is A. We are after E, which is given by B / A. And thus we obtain 2.0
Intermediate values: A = 3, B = 6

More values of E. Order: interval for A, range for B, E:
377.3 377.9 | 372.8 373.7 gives 7.0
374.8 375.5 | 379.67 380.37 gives 0.6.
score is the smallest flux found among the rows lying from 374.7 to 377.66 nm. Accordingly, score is 1.49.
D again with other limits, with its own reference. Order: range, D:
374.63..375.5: 374.846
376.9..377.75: 376.924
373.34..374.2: 374.157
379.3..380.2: 379.362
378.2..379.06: 378.402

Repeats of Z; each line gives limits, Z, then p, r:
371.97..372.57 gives 6.59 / 3.4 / 3.17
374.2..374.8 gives 3.89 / 2.4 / 1.49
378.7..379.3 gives 5.85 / 3.0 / 2.87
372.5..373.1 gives 6.65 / 3.5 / 3.18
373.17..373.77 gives 6.27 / 3.2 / 3.07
